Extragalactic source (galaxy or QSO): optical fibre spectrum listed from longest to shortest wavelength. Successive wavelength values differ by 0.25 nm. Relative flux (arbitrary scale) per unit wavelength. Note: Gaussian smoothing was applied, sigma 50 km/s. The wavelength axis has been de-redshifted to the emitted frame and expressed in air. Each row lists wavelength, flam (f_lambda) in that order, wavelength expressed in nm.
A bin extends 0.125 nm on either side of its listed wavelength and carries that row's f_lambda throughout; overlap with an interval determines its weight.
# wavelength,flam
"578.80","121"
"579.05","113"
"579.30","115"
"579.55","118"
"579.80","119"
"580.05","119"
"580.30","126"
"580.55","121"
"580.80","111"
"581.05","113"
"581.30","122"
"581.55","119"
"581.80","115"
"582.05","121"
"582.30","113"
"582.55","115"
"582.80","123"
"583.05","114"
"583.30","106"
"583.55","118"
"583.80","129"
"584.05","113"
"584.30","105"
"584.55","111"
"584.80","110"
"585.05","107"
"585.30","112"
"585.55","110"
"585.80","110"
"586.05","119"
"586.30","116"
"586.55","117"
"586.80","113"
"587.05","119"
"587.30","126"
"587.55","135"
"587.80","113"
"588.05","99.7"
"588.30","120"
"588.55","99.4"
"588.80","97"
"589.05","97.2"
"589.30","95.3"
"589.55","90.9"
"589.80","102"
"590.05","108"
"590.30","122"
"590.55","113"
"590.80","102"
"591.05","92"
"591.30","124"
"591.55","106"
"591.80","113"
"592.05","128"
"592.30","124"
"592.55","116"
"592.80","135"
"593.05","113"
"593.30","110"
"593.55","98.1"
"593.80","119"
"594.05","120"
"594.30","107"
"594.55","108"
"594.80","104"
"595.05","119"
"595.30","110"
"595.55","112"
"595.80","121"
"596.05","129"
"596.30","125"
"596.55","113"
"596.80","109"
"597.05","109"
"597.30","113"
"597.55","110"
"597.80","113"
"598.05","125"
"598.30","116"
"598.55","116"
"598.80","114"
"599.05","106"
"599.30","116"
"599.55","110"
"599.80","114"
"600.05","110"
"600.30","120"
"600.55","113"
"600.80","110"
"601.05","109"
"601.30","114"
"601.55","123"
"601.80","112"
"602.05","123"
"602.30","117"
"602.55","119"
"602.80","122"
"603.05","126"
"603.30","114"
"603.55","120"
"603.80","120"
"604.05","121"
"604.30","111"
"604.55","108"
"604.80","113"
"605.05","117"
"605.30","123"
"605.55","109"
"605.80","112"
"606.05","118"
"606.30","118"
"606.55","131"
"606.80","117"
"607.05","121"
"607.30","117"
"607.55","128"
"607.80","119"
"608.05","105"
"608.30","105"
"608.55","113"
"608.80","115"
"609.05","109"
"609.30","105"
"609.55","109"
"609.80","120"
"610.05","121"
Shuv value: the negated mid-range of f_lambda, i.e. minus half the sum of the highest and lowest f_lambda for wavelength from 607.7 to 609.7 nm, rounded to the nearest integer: -112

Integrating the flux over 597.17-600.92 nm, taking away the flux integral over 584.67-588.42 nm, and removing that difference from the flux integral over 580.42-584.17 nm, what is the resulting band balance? 443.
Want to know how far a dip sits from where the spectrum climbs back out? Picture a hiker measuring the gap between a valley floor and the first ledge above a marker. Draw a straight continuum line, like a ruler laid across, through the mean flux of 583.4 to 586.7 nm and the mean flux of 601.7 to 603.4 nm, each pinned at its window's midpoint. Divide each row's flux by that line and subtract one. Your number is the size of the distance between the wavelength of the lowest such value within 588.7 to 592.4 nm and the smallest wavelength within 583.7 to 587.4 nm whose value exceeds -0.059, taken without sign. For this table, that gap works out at 5.75 nm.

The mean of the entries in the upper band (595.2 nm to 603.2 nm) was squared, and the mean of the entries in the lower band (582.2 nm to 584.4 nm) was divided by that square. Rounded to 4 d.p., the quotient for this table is 0.0086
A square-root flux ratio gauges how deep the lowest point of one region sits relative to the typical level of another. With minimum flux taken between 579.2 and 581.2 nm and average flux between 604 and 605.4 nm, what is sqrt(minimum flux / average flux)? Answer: 0.98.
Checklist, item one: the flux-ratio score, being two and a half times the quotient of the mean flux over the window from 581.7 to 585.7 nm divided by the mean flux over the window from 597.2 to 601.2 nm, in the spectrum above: 2.51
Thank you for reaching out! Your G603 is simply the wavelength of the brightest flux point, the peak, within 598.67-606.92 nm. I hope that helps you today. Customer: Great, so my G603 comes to 606.55 nm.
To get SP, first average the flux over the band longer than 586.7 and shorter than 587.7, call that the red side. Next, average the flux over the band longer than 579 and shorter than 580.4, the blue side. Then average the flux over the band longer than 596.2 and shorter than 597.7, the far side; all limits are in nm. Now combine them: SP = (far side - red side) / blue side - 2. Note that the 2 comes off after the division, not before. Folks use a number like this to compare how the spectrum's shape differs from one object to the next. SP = -2.09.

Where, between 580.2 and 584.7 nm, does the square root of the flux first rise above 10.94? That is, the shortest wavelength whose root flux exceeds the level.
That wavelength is 580.30 nm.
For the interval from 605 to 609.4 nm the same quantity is 605.30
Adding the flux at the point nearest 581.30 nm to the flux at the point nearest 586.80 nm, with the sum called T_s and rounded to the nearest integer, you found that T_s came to 235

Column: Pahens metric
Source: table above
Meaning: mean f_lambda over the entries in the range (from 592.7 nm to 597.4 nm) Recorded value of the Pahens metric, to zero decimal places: 114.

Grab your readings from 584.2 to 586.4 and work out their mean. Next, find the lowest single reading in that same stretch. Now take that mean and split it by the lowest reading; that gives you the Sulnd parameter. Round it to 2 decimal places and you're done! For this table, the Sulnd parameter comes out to 1.06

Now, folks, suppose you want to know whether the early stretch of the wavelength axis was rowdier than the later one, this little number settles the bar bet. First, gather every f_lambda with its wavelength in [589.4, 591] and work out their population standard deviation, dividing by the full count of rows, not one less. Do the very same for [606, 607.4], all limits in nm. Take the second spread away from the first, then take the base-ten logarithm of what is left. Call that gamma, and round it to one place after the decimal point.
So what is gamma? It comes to 0.7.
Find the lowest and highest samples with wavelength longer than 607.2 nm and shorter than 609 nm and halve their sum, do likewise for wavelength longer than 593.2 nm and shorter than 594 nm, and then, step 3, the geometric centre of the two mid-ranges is 112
